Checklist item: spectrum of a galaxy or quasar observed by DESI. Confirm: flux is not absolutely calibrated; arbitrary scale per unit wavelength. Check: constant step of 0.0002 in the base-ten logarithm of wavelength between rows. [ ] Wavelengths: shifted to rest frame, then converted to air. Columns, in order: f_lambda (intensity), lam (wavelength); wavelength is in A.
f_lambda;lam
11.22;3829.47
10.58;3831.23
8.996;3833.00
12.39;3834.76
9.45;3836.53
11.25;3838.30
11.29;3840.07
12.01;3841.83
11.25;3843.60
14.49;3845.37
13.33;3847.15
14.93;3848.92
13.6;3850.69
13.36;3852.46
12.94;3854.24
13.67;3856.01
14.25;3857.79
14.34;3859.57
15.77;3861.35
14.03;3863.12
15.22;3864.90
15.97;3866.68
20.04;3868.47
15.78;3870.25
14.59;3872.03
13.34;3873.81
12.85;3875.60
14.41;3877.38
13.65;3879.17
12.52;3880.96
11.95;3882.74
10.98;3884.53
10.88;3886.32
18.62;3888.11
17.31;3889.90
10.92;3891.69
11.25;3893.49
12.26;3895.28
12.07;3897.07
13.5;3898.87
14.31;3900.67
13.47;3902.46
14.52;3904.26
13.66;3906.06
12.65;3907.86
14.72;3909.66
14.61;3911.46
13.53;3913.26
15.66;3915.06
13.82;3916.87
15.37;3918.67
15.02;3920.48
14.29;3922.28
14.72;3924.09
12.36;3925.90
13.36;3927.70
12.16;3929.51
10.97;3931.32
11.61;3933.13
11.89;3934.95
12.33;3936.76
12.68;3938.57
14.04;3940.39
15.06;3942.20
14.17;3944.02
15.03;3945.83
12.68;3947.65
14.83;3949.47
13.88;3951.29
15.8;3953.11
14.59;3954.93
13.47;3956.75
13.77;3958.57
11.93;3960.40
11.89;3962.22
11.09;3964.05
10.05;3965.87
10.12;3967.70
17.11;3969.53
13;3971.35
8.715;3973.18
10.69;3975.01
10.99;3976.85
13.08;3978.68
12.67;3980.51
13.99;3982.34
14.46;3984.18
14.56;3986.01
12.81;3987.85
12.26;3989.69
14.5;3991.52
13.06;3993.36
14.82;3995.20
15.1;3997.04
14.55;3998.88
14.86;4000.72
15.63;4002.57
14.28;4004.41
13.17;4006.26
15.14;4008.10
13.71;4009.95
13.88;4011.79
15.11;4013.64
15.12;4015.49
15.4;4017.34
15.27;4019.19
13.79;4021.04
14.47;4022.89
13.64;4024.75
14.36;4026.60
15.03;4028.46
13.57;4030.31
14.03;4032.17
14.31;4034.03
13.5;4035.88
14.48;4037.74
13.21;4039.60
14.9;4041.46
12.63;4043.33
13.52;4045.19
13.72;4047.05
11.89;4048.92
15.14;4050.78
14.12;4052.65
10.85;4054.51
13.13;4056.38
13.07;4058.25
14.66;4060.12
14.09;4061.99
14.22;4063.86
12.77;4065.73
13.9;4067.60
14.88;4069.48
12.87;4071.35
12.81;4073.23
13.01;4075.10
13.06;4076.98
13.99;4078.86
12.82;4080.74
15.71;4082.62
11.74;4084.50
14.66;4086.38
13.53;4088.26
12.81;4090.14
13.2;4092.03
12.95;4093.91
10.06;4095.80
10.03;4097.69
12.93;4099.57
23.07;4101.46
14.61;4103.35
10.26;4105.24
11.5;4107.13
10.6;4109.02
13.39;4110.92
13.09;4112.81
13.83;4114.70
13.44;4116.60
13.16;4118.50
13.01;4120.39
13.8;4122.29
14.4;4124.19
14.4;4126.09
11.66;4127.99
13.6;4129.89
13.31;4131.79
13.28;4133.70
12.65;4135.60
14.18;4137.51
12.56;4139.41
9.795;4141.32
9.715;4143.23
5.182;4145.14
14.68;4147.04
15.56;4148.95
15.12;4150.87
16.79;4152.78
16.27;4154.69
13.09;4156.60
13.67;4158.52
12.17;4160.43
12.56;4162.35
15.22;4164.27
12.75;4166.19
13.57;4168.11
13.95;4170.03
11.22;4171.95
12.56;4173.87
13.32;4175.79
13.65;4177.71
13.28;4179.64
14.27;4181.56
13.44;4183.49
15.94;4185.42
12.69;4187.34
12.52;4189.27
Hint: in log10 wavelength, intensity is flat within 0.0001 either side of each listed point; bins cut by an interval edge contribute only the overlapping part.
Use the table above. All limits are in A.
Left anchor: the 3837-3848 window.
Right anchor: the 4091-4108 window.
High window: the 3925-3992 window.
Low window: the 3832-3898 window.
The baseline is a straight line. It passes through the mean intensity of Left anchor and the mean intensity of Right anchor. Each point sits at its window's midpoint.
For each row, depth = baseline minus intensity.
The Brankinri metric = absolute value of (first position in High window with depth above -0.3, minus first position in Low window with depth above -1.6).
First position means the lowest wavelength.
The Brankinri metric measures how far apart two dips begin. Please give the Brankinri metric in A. 92.9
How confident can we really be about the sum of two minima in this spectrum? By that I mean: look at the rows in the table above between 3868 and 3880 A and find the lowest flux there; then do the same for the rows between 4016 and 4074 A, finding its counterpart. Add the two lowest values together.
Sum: 23.7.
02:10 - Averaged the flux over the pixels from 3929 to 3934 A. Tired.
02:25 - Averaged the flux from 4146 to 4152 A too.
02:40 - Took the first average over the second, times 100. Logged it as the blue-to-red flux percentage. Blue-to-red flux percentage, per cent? 77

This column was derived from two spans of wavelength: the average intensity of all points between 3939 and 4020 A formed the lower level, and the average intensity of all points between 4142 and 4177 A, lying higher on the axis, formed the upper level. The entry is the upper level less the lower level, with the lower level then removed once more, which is -14.1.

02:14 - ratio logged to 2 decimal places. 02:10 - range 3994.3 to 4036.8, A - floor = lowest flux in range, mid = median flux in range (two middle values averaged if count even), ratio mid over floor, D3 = 1.10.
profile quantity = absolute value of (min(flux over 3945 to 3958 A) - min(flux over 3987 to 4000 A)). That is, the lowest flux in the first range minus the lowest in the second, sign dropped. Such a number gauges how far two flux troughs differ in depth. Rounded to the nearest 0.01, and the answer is 0.42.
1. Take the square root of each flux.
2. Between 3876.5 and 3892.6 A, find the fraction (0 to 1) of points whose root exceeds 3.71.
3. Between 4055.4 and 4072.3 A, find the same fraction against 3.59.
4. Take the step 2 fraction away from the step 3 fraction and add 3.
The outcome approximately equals 3.44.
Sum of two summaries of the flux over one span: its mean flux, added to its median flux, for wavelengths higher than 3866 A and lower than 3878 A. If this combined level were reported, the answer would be 29.9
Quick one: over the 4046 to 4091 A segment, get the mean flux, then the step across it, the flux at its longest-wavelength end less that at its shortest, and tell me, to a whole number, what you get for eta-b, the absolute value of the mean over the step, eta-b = 15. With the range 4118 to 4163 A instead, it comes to 22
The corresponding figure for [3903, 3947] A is 27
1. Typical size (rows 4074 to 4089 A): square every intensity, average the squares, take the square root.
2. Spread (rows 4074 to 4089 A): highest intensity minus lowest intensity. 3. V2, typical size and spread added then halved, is 8.8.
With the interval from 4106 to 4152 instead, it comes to 11.7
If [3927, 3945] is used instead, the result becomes 8.5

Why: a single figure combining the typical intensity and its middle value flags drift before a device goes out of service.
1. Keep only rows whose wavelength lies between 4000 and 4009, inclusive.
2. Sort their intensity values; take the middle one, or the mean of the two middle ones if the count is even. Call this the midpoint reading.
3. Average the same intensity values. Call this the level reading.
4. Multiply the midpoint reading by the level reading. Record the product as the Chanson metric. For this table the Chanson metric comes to 217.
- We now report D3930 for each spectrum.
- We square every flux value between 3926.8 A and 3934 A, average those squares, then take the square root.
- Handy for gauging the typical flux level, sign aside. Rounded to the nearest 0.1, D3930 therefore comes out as 12.1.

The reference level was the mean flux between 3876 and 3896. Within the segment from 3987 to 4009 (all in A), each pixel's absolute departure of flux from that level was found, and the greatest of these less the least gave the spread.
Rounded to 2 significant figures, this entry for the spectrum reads 2.5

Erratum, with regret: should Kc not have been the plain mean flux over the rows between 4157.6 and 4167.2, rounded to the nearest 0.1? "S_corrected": 13.3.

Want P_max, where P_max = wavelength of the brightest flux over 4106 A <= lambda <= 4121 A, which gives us 4114.70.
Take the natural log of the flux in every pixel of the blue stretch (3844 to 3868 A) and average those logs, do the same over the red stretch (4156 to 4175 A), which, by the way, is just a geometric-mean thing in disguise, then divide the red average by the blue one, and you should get 0.966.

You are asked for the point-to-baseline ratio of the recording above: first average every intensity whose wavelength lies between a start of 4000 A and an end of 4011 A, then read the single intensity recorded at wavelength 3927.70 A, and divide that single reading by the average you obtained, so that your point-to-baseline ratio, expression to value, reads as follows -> 0.92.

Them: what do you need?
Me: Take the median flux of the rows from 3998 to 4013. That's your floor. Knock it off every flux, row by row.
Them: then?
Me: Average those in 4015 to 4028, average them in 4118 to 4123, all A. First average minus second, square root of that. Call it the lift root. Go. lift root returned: 1.1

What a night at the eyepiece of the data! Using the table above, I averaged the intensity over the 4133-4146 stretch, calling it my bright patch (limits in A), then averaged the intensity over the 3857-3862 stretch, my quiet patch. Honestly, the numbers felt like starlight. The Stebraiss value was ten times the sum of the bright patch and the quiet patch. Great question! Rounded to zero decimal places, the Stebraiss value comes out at 258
